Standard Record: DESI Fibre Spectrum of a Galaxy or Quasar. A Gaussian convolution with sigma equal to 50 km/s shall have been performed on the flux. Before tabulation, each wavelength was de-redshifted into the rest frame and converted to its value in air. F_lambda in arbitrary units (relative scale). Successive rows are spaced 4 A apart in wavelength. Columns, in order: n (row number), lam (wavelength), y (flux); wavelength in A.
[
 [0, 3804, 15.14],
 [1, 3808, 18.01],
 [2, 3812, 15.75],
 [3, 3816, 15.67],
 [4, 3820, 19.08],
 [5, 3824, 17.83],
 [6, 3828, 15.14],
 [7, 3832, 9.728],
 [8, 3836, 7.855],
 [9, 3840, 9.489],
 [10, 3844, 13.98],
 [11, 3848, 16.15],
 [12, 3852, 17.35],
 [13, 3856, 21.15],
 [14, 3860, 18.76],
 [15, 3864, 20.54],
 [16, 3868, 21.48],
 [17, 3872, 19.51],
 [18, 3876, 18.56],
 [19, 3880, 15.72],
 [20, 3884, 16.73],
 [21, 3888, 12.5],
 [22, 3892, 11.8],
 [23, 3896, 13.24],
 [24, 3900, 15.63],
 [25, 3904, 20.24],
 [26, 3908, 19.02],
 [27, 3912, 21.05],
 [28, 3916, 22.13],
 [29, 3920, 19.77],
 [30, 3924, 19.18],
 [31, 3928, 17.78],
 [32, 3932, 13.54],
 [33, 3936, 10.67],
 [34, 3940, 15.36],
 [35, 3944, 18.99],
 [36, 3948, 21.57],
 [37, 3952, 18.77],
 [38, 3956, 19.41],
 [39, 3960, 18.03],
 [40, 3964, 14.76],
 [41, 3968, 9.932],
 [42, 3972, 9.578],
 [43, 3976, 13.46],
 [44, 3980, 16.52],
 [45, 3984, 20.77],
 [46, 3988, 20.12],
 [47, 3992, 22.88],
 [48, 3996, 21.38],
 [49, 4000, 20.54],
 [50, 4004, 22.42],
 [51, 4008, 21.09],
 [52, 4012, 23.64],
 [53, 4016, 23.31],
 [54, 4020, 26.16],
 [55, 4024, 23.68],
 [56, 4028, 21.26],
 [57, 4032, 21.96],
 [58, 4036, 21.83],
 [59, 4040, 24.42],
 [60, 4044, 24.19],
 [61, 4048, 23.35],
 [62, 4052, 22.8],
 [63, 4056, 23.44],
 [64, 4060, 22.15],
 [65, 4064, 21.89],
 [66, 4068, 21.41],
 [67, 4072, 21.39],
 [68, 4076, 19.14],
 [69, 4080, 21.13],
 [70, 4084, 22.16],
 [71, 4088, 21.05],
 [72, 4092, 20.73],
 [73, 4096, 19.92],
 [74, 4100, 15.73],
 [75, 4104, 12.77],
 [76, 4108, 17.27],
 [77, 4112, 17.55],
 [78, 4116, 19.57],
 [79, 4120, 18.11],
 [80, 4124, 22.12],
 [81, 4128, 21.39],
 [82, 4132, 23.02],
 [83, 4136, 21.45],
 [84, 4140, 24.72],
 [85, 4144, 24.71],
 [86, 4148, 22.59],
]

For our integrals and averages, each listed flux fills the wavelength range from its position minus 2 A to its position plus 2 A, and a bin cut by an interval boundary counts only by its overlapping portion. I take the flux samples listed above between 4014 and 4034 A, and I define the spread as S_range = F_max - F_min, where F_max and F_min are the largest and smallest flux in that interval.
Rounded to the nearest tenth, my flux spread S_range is 4.9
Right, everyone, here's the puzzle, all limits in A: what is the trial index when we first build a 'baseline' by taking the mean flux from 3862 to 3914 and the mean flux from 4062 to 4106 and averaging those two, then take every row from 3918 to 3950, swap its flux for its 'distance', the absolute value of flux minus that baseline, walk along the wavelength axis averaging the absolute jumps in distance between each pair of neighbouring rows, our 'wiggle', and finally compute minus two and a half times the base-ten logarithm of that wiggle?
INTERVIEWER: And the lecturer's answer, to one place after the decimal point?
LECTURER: -1.0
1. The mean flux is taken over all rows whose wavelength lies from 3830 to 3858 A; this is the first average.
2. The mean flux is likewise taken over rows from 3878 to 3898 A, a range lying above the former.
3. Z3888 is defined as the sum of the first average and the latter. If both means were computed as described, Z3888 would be 28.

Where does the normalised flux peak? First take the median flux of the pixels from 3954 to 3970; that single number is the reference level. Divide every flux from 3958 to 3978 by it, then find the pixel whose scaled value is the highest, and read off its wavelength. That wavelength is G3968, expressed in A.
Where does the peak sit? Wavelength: 3960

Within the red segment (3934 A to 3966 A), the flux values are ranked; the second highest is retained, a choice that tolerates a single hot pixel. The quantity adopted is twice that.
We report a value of 39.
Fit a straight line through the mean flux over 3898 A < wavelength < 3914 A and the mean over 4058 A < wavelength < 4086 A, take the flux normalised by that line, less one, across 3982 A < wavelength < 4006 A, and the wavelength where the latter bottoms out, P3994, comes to 3988 A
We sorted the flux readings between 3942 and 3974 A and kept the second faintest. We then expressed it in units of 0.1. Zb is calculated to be 99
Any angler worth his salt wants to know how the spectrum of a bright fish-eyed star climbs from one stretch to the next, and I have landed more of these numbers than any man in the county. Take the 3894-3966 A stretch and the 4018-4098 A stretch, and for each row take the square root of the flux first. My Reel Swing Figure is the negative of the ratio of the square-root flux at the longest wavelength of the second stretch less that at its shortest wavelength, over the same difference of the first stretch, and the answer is 3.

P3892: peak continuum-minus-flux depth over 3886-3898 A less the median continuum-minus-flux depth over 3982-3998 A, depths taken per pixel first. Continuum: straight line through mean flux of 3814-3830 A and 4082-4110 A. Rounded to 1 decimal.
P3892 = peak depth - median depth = 8.7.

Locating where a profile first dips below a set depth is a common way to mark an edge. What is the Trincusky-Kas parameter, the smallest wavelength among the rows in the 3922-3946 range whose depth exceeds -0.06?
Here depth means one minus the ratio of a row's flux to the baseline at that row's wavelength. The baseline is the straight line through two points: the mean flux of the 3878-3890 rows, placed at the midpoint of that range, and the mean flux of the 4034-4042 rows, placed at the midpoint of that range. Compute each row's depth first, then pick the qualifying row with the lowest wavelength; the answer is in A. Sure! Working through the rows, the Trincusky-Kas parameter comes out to 3928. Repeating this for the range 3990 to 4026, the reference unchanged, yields 3996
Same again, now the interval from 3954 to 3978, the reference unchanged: 3956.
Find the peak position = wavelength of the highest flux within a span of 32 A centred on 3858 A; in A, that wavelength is 3868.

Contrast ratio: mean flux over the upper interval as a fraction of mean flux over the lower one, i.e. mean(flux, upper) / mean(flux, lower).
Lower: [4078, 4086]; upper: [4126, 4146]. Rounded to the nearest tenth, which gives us 1.1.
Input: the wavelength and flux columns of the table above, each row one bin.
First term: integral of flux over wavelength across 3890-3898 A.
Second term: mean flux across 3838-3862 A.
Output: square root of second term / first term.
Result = 0.402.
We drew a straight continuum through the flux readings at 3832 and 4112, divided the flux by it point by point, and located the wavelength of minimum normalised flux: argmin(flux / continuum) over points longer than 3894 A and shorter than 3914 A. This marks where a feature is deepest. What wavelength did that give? 3896 A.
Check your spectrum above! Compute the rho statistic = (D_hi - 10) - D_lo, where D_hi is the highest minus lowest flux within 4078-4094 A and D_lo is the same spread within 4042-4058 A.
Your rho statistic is -10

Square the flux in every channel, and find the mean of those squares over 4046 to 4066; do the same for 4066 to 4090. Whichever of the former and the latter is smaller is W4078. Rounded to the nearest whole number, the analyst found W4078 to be 444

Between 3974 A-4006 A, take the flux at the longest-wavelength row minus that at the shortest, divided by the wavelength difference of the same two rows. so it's 0.32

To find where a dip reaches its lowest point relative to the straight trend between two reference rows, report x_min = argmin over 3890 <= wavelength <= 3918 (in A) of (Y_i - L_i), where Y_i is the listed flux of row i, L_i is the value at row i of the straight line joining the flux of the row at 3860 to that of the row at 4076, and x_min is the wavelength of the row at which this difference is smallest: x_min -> 3892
